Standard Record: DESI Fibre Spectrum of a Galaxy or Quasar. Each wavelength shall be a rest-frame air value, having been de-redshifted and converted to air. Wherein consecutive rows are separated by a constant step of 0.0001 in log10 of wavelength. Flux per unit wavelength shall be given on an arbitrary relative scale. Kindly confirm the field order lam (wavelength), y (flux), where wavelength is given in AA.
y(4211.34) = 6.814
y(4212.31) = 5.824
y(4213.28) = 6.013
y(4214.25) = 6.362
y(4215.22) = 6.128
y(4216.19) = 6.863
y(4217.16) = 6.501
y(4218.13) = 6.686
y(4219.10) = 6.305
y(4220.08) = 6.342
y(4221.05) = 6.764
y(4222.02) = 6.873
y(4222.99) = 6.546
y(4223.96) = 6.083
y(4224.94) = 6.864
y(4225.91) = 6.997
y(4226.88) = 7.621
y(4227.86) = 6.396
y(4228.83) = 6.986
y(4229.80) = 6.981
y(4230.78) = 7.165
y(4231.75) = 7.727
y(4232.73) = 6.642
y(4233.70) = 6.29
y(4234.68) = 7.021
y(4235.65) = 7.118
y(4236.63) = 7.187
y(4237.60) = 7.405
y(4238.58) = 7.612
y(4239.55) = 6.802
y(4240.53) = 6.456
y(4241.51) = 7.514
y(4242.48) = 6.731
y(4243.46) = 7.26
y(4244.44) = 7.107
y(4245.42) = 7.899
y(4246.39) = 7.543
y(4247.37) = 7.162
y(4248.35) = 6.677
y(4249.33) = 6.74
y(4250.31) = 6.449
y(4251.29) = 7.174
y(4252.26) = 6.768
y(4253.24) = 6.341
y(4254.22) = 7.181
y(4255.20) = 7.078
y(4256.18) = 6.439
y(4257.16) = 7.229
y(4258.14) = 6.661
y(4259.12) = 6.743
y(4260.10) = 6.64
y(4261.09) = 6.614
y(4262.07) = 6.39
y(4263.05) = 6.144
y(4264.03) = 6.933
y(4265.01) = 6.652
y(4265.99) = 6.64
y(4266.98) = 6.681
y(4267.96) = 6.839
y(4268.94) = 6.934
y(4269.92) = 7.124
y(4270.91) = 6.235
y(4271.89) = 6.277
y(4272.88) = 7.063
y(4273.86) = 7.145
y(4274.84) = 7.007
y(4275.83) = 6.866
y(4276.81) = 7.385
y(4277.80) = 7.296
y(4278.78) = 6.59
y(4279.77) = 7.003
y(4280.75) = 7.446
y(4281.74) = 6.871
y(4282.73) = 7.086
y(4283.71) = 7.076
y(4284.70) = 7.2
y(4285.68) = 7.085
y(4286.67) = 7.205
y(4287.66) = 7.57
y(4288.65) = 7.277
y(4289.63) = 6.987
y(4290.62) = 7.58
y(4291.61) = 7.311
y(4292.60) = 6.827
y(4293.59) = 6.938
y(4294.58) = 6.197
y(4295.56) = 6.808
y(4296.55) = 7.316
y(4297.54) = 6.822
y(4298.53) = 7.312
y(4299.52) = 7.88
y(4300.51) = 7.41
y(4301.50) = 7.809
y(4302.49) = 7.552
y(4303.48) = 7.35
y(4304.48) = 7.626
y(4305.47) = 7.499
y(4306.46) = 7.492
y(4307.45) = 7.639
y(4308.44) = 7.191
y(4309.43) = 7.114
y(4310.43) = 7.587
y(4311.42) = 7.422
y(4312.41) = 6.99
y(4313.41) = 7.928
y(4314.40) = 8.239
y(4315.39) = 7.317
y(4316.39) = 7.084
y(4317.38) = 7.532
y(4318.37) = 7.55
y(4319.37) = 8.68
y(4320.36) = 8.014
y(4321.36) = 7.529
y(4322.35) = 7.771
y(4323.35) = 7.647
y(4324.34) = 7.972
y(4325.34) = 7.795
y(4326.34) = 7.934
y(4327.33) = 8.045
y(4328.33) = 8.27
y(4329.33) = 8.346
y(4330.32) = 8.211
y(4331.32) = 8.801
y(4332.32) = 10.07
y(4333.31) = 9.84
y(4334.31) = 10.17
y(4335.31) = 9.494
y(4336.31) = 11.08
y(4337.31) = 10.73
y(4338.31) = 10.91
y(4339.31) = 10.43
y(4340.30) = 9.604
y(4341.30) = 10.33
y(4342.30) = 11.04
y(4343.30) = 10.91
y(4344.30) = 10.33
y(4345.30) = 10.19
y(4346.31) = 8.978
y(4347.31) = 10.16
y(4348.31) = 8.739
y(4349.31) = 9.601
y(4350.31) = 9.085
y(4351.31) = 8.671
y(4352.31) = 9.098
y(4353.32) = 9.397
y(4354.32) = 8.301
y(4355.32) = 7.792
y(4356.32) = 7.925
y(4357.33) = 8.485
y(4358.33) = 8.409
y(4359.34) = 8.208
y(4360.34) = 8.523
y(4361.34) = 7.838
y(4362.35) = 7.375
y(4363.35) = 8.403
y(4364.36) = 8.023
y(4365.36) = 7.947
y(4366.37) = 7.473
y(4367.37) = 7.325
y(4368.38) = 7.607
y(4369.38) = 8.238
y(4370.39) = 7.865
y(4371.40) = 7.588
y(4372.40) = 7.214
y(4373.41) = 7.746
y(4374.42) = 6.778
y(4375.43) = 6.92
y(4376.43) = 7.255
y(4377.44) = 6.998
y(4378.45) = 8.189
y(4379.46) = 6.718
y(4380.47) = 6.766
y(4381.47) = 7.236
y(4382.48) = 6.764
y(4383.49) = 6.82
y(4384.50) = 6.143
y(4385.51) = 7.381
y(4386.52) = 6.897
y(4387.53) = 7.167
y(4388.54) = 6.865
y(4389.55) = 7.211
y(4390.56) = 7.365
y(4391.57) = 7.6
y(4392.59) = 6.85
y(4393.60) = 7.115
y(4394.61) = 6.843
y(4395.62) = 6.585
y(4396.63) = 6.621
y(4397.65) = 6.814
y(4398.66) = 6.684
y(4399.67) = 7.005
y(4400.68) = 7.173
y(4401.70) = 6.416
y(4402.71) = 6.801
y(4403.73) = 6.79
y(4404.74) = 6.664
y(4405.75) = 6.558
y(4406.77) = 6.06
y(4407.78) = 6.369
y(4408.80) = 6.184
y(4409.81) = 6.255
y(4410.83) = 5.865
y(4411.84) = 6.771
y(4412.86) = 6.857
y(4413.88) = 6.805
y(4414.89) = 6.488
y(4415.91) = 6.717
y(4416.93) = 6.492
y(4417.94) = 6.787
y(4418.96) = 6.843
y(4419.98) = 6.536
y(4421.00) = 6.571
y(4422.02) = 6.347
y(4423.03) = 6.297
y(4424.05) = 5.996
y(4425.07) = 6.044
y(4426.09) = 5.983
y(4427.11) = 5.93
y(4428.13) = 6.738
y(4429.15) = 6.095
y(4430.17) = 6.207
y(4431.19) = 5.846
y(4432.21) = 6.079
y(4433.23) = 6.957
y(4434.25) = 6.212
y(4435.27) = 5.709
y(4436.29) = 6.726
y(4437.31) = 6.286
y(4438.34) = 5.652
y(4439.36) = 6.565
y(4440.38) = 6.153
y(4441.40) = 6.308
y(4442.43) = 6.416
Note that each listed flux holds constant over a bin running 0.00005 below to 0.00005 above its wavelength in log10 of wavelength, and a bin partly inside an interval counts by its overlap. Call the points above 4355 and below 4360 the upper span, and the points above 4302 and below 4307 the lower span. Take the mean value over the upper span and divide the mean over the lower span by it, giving 0.92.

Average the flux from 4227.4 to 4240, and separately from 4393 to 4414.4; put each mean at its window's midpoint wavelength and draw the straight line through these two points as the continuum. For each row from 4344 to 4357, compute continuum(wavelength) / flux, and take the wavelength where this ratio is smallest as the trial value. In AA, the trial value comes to 4344.30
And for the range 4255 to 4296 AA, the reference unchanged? 4290.62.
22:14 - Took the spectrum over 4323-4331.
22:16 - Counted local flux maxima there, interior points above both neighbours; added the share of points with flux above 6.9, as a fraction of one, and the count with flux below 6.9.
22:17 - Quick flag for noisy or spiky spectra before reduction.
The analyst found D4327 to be 3.0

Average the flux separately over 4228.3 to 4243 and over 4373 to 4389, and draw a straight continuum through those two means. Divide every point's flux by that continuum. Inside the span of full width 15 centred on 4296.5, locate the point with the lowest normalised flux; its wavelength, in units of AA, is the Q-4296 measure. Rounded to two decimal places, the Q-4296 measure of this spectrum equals 4294.58 AA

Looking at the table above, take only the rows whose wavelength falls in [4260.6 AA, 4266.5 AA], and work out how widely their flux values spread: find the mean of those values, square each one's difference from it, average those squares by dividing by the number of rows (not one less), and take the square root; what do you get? 0.24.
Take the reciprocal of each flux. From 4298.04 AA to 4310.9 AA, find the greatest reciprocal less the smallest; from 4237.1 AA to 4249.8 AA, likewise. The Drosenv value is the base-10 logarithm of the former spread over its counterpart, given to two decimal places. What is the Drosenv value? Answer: -0.32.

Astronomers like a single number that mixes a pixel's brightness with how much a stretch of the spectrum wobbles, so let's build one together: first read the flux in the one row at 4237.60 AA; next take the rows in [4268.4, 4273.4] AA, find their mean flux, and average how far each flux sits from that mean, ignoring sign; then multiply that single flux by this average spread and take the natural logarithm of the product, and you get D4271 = 1.03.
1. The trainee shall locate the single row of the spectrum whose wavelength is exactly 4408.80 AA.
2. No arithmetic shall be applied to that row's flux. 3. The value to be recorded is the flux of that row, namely 6.184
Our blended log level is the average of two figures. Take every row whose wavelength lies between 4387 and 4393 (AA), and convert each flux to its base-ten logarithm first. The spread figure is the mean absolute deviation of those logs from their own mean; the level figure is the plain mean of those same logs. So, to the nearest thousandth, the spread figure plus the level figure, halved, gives 0.434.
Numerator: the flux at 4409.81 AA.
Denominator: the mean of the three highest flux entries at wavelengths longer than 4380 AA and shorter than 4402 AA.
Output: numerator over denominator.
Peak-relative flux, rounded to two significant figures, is 0.84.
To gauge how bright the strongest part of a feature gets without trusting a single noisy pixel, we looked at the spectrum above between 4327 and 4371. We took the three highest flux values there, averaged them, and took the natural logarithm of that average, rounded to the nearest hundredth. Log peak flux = 2.40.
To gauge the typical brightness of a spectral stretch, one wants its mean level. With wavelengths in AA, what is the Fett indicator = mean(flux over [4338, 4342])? 10.3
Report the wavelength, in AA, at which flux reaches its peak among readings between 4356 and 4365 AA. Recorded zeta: 4360.34 AA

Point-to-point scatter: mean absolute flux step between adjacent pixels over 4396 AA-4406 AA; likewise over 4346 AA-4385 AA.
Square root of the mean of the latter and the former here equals 0.62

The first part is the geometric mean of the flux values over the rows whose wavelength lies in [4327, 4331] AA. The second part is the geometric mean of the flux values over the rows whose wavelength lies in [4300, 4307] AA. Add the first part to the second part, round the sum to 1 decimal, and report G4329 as 15.7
